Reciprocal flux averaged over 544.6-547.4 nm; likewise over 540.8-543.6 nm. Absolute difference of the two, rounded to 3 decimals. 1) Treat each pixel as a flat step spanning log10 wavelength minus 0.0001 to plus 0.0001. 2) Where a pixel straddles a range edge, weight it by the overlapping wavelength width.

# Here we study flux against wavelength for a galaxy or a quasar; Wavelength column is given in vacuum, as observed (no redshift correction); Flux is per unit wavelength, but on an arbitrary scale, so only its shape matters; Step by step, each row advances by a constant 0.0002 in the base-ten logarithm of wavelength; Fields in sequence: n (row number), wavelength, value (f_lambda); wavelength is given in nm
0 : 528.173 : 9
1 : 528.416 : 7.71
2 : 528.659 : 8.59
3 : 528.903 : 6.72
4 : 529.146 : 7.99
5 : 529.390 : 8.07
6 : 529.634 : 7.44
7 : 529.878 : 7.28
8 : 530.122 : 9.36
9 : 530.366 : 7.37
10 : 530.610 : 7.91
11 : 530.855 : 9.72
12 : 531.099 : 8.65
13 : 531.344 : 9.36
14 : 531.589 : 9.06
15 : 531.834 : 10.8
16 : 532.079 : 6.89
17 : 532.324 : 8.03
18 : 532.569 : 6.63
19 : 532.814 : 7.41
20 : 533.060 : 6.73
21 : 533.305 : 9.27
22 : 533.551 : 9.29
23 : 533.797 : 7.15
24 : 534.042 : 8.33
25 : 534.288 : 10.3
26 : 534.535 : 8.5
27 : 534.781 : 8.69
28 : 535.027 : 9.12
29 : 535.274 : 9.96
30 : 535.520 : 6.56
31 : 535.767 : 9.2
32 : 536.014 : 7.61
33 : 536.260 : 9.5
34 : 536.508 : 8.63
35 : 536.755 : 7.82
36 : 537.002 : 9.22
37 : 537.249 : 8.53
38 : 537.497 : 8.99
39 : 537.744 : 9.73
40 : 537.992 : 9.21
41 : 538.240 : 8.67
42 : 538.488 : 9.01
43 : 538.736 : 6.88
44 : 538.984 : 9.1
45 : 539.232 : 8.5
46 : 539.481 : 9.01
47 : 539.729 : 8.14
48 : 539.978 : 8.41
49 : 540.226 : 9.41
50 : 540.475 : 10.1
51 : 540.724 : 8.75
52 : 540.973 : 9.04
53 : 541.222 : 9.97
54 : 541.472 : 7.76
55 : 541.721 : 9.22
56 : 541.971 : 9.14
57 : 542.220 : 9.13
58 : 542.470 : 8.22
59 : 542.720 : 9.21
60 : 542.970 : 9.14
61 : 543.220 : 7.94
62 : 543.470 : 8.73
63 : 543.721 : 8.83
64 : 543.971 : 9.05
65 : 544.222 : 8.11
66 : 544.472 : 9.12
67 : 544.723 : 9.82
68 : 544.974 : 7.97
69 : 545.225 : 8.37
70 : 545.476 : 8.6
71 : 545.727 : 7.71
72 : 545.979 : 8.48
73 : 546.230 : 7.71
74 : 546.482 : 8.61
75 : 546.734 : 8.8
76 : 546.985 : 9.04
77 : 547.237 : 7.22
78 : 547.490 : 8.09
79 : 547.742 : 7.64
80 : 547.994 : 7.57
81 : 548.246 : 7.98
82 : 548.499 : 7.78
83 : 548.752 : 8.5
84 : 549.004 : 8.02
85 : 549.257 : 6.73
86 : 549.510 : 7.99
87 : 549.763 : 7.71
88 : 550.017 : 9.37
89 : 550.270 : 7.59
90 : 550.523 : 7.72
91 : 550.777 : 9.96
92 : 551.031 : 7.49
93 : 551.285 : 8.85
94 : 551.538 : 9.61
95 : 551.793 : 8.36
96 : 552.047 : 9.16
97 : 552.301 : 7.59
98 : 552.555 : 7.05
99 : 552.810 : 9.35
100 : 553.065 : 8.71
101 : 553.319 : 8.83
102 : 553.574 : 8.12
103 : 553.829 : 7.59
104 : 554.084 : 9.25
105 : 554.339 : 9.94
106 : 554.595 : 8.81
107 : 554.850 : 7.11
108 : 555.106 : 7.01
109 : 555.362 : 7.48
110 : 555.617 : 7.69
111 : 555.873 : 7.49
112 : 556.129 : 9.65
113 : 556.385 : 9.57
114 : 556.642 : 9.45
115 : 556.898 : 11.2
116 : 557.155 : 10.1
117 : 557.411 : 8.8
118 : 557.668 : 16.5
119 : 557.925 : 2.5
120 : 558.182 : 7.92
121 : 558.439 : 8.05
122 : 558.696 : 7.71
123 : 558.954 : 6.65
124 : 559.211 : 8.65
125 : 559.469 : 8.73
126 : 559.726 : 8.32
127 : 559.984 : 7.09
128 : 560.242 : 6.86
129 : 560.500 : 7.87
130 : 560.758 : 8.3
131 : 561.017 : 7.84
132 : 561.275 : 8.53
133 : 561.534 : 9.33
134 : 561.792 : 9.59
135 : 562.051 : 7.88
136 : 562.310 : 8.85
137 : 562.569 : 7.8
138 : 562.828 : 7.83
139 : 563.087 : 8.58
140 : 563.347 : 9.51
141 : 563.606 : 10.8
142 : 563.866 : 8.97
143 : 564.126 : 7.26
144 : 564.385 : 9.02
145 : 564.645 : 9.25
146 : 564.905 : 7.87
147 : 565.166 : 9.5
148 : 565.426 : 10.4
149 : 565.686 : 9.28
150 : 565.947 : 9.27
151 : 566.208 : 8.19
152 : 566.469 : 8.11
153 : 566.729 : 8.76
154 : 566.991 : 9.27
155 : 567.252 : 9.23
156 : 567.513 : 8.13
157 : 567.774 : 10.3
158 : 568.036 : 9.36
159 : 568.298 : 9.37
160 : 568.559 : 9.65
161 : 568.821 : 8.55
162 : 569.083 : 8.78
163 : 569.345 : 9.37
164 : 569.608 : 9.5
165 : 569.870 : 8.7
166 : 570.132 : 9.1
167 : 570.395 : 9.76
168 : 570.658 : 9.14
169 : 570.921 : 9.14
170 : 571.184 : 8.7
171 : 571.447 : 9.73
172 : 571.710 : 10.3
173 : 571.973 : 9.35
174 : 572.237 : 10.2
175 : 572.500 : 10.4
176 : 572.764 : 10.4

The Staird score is 0.007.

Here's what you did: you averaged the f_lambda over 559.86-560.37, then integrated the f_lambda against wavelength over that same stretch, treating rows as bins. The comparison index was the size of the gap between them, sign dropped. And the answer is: 3.4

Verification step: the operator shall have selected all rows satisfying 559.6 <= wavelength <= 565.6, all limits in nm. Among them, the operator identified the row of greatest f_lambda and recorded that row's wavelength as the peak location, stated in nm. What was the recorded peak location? 563.606 nm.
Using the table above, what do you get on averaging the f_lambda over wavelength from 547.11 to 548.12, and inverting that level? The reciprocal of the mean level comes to 0.131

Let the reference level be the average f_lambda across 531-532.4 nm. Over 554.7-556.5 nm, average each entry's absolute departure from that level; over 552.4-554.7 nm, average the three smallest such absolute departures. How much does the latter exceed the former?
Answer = -1.2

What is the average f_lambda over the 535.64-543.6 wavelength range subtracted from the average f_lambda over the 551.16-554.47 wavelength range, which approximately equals -0.16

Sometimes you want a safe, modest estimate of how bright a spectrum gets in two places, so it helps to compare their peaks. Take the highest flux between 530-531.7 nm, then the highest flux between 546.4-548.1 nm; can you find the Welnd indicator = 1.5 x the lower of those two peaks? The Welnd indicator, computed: 13.6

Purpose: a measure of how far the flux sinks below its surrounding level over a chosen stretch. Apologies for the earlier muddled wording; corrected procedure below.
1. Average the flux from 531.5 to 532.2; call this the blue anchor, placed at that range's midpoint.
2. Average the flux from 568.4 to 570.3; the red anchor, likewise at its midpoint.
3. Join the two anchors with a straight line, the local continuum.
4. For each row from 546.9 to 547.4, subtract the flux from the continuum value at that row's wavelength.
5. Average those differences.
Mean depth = 0.9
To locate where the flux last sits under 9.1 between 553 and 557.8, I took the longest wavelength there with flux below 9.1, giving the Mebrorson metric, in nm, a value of 557.411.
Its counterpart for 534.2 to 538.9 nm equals 538.736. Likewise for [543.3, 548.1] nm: 547.994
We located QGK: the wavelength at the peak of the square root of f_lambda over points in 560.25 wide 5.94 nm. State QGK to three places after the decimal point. 557.668 nm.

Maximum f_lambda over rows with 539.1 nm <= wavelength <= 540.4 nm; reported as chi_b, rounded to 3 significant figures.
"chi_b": 9.41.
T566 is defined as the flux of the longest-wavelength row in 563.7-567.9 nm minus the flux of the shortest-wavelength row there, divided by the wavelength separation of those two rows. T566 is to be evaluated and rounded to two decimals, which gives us 0.34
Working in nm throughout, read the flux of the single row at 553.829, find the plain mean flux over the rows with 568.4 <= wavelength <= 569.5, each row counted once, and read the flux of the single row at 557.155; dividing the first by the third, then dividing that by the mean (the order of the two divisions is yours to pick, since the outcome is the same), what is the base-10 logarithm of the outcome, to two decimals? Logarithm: -1.08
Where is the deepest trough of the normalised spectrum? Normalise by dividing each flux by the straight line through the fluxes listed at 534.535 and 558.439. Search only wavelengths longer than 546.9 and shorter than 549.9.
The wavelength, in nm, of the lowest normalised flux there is 549.257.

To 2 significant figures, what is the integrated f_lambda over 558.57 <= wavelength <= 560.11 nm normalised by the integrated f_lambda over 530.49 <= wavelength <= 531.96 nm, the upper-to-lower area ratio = 0.89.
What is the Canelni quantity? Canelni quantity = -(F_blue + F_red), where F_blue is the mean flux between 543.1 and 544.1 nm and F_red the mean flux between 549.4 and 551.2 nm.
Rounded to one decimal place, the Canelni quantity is -16.9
